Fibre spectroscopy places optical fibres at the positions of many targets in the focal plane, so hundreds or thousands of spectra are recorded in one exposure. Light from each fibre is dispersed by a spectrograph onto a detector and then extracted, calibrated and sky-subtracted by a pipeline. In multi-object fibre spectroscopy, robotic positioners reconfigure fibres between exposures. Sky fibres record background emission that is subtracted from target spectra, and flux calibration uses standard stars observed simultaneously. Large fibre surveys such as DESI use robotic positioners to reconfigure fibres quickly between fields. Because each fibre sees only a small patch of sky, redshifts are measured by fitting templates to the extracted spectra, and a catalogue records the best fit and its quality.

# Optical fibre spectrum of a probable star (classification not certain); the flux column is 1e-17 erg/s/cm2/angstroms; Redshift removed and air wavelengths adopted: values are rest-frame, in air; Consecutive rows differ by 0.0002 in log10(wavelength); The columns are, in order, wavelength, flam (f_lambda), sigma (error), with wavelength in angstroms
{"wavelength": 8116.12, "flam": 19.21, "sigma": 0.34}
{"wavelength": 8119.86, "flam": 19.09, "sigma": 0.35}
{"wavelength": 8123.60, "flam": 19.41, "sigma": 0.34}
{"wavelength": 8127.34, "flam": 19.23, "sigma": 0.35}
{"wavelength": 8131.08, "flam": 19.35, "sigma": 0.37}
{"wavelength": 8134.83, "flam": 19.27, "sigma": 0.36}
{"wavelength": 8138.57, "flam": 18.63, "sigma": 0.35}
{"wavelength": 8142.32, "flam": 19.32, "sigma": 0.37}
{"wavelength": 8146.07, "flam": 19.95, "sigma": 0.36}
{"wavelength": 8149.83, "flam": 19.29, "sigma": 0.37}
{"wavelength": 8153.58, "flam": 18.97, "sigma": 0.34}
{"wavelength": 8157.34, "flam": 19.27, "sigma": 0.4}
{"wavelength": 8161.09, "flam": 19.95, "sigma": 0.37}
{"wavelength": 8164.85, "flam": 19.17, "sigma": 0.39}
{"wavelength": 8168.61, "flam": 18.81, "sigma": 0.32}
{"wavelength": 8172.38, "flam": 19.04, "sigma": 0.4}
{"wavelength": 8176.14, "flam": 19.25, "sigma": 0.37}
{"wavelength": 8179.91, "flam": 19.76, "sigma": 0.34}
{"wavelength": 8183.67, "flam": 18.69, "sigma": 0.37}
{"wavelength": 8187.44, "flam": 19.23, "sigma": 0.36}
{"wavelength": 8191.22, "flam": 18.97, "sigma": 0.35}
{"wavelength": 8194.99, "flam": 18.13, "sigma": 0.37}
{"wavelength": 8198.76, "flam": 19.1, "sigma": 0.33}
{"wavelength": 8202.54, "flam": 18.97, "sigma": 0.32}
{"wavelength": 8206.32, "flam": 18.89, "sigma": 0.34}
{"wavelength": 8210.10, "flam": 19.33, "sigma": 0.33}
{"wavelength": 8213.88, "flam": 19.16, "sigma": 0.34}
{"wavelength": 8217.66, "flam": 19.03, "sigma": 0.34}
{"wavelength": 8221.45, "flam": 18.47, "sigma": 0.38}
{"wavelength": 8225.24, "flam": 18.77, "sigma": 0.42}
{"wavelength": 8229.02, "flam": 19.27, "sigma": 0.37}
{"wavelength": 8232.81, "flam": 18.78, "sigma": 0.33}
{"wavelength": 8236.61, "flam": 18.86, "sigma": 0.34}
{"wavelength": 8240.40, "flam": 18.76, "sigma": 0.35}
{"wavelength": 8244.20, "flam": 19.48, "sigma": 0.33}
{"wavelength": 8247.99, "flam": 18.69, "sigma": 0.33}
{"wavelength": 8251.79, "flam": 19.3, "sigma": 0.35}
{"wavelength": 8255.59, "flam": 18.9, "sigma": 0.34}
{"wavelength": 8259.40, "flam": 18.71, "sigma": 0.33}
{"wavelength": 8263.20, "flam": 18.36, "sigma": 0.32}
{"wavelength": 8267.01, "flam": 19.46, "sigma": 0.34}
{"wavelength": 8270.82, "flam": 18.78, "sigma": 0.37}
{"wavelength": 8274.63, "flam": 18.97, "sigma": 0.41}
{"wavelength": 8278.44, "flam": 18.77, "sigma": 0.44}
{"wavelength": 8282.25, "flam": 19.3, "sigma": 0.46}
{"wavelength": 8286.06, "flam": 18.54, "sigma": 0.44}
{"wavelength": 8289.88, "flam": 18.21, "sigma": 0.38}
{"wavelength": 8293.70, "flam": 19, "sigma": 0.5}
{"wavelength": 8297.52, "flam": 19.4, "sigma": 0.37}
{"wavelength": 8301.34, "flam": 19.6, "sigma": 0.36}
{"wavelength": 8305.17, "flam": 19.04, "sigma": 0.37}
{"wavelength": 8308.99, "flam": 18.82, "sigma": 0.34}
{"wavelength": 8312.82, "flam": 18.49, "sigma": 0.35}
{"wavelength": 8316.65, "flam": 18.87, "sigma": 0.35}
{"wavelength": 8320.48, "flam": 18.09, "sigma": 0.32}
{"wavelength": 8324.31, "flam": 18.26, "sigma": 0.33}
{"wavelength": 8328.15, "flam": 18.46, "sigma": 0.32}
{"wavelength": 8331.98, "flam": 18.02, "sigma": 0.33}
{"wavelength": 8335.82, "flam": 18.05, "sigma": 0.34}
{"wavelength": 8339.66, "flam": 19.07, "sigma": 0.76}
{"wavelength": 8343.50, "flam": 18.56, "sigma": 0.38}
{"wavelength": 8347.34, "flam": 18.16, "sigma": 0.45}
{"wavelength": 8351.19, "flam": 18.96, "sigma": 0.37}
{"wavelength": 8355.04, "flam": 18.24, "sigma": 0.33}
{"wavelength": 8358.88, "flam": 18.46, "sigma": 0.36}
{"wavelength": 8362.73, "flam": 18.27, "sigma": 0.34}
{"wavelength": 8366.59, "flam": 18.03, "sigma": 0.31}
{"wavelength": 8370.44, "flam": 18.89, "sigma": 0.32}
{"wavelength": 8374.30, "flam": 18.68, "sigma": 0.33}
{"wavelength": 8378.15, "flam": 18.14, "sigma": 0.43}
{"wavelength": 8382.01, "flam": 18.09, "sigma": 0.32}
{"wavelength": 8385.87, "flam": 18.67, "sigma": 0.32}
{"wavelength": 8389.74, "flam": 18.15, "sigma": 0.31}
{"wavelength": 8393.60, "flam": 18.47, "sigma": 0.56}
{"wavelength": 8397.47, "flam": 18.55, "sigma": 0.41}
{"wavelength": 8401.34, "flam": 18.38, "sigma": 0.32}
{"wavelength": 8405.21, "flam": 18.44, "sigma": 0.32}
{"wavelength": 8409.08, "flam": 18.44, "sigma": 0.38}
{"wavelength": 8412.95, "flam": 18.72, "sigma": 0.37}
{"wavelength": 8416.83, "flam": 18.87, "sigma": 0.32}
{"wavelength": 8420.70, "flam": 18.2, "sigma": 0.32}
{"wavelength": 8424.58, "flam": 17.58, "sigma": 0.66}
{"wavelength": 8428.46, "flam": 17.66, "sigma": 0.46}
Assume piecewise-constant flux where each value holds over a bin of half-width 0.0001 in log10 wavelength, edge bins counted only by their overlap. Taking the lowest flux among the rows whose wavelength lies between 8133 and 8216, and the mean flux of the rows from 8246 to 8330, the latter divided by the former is 1.04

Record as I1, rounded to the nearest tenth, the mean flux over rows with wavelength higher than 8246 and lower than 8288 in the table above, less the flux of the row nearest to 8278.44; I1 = 0.1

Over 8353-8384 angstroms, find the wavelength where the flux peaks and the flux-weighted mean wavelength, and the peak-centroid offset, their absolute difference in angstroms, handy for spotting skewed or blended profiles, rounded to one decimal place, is 1.9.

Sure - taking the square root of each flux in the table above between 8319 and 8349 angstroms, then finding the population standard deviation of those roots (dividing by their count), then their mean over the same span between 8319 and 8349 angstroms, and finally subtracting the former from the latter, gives 4.24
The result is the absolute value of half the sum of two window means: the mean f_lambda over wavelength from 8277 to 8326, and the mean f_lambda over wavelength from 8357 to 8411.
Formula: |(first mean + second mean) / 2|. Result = 18.60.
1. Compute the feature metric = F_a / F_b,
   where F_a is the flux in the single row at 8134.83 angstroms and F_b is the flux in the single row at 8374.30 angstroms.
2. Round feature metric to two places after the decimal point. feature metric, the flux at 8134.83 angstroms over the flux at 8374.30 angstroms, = 1.03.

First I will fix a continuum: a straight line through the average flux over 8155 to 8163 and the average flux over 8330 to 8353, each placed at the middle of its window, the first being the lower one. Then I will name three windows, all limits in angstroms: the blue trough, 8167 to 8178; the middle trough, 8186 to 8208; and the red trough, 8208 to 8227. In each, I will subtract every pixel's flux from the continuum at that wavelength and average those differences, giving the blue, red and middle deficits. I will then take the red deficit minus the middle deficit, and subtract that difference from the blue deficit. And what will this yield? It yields 0.7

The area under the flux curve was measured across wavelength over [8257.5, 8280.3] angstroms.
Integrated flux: 430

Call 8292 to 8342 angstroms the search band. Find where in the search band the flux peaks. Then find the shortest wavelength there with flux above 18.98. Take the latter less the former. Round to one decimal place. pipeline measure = -7.6 angstroms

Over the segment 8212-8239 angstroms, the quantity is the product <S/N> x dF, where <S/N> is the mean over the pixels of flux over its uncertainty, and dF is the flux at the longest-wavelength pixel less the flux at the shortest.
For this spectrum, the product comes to -16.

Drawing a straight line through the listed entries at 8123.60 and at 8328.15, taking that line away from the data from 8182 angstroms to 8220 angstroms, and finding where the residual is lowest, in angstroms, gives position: 8194.99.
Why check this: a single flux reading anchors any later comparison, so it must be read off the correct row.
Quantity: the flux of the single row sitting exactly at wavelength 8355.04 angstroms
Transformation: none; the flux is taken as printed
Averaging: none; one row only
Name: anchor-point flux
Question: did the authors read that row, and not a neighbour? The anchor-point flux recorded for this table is 18.24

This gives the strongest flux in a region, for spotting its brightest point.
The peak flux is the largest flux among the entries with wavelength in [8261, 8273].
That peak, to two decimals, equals 19.46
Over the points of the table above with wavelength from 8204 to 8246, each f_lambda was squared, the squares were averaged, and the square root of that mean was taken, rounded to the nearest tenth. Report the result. 19.0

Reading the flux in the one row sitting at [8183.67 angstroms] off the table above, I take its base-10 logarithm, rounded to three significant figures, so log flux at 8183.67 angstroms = 1.27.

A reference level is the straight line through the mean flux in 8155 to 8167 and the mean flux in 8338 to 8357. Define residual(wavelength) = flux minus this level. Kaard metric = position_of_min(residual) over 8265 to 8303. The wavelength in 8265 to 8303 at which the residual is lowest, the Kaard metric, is 8289.88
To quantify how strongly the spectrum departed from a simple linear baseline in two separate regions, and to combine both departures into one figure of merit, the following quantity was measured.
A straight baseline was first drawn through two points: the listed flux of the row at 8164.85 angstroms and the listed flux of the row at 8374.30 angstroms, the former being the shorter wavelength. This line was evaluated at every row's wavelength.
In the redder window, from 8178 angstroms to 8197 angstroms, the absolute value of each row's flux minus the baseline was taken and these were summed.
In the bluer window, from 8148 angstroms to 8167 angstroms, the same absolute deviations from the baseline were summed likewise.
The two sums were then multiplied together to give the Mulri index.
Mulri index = 2.7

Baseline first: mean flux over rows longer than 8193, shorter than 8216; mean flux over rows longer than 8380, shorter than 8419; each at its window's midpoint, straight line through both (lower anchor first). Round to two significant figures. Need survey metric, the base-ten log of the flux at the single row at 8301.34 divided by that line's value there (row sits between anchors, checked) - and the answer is 0.020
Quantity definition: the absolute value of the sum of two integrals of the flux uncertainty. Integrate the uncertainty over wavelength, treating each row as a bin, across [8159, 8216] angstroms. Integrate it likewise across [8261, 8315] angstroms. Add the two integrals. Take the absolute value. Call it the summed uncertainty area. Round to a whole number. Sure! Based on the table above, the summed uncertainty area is 41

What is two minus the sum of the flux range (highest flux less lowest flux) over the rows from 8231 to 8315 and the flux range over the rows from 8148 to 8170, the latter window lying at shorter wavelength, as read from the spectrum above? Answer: -0.53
